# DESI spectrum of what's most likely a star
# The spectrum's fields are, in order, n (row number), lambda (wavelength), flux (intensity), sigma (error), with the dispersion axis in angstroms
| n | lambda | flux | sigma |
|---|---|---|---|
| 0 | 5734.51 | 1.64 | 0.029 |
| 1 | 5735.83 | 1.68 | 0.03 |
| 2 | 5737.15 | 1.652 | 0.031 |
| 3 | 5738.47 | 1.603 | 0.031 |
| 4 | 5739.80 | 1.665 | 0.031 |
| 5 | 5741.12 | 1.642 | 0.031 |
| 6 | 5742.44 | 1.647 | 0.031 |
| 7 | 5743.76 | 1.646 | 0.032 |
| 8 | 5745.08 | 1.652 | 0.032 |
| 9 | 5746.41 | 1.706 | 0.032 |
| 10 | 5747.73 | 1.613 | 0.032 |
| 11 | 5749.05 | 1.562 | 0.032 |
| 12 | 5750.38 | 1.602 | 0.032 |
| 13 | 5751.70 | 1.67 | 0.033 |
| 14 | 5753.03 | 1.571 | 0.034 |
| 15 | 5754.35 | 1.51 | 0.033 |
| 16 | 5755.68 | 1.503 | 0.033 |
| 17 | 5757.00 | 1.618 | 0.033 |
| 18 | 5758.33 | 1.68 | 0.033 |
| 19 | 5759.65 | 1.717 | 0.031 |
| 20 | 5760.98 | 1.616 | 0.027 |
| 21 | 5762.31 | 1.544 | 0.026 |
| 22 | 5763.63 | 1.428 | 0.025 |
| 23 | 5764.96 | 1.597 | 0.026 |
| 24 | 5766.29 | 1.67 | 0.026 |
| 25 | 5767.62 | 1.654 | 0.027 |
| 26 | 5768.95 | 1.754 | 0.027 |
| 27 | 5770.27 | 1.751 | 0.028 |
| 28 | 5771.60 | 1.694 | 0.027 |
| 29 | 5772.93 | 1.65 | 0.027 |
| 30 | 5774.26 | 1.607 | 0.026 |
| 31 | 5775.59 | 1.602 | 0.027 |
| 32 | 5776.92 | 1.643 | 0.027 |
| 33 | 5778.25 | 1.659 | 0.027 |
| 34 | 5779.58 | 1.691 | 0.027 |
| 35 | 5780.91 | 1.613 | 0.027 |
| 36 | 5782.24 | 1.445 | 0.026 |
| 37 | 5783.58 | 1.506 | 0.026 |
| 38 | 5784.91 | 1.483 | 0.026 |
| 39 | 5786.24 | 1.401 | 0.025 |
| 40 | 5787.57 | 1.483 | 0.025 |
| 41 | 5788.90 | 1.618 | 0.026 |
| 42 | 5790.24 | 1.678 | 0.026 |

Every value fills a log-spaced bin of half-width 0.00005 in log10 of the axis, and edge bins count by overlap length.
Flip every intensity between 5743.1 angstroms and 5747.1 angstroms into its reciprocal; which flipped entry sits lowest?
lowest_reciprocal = 0.586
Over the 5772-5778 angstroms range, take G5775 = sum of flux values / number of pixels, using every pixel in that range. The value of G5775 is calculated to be 1.63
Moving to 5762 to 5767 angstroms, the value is 1.56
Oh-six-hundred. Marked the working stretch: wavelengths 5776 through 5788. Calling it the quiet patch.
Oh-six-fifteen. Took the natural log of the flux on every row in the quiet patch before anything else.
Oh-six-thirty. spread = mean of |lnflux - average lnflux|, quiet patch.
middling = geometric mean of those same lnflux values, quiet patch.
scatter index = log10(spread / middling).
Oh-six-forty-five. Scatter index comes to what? -0.86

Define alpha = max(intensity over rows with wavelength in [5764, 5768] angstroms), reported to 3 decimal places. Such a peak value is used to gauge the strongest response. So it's 1.670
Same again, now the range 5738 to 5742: 1.665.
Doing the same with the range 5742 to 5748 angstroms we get 1.706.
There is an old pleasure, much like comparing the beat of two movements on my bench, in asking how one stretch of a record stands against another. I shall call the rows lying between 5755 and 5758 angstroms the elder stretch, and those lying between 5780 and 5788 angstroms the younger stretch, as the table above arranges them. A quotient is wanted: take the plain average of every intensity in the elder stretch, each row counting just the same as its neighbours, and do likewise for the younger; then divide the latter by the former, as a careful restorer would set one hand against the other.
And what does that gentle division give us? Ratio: 0.95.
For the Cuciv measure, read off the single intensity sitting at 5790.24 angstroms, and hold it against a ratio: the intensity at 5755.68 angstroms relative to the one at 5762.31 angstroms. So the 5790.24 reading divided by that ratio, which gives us 1.72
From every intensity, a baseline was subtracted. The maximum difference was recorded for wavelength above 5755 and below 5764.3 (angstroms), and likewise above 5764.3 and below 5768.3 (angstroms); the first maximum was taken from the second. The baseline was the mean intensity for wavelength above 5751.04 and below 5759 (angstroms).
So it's -0.05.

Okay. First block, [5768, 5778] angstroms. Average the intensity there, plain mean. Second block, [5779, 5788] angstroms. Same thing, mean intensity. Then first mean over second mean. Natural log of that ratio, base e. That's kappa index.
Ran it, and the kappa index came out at 0.10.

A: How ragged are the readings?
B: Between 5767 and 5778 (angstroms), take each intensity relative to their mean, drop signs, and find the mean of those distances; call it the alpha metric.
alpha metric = 0.05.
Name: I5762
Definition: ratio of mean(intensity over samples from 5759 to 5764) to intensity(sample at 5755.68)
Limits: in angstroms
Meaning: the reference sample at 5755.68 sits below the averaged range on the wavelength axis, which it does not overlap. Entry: 1.05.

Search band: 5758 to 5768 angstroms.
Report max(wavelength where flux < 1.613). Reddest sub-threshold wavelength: 5764.96 angstroms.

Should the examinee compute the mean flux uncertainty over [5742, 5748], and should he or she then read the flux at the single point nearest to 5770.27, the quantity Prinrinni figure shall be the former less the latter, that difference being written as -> -1.72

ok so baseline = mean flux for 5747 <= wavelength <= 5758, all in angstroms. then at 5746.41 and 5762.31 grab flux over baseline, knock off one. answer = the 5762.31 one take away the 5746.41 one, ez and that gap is -0.10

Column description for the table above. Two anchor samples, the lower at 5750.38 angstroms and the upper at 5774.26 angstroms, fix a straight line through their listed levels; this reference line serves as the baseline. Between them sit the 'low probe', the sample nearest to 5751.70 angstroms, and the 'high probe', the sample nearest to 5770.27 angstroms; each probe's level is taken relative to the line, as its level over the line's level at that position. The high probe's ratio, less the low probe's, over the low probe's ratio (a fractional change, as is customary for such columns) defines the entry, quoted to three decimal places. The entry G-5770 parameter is 0.046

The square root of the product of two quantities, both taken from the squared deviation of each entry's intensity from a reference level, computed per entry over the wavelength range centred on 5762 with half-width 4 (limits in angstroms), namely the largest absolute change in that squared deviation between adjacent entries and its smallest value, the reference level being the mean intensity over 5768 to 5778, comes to 0.0020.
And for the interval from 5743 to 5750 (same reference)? 0.0018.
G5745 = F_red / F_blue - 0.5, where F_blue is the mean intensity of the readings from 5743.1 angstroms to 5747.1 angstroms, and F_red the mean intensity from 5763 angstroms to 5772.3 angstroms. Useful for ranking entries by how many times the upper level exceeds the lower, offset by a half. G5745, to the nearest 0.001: 0.489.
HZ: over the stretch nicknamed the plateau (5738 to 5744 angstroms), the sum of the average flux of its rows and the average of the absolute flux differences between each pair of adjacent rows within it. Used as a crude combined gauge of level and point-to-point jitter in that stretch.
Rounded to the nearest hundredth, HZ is 1.66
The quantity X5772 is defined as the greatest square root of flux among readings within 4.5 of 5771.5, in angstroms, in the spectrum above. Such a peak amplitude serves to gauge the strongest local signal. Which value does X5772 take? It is 1.32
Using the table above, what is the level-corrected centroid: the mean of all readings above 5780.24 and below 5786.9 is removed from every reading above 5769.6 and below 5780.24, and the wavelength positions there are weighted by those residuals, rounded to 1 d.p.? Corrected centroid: 5774.6 angstroms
